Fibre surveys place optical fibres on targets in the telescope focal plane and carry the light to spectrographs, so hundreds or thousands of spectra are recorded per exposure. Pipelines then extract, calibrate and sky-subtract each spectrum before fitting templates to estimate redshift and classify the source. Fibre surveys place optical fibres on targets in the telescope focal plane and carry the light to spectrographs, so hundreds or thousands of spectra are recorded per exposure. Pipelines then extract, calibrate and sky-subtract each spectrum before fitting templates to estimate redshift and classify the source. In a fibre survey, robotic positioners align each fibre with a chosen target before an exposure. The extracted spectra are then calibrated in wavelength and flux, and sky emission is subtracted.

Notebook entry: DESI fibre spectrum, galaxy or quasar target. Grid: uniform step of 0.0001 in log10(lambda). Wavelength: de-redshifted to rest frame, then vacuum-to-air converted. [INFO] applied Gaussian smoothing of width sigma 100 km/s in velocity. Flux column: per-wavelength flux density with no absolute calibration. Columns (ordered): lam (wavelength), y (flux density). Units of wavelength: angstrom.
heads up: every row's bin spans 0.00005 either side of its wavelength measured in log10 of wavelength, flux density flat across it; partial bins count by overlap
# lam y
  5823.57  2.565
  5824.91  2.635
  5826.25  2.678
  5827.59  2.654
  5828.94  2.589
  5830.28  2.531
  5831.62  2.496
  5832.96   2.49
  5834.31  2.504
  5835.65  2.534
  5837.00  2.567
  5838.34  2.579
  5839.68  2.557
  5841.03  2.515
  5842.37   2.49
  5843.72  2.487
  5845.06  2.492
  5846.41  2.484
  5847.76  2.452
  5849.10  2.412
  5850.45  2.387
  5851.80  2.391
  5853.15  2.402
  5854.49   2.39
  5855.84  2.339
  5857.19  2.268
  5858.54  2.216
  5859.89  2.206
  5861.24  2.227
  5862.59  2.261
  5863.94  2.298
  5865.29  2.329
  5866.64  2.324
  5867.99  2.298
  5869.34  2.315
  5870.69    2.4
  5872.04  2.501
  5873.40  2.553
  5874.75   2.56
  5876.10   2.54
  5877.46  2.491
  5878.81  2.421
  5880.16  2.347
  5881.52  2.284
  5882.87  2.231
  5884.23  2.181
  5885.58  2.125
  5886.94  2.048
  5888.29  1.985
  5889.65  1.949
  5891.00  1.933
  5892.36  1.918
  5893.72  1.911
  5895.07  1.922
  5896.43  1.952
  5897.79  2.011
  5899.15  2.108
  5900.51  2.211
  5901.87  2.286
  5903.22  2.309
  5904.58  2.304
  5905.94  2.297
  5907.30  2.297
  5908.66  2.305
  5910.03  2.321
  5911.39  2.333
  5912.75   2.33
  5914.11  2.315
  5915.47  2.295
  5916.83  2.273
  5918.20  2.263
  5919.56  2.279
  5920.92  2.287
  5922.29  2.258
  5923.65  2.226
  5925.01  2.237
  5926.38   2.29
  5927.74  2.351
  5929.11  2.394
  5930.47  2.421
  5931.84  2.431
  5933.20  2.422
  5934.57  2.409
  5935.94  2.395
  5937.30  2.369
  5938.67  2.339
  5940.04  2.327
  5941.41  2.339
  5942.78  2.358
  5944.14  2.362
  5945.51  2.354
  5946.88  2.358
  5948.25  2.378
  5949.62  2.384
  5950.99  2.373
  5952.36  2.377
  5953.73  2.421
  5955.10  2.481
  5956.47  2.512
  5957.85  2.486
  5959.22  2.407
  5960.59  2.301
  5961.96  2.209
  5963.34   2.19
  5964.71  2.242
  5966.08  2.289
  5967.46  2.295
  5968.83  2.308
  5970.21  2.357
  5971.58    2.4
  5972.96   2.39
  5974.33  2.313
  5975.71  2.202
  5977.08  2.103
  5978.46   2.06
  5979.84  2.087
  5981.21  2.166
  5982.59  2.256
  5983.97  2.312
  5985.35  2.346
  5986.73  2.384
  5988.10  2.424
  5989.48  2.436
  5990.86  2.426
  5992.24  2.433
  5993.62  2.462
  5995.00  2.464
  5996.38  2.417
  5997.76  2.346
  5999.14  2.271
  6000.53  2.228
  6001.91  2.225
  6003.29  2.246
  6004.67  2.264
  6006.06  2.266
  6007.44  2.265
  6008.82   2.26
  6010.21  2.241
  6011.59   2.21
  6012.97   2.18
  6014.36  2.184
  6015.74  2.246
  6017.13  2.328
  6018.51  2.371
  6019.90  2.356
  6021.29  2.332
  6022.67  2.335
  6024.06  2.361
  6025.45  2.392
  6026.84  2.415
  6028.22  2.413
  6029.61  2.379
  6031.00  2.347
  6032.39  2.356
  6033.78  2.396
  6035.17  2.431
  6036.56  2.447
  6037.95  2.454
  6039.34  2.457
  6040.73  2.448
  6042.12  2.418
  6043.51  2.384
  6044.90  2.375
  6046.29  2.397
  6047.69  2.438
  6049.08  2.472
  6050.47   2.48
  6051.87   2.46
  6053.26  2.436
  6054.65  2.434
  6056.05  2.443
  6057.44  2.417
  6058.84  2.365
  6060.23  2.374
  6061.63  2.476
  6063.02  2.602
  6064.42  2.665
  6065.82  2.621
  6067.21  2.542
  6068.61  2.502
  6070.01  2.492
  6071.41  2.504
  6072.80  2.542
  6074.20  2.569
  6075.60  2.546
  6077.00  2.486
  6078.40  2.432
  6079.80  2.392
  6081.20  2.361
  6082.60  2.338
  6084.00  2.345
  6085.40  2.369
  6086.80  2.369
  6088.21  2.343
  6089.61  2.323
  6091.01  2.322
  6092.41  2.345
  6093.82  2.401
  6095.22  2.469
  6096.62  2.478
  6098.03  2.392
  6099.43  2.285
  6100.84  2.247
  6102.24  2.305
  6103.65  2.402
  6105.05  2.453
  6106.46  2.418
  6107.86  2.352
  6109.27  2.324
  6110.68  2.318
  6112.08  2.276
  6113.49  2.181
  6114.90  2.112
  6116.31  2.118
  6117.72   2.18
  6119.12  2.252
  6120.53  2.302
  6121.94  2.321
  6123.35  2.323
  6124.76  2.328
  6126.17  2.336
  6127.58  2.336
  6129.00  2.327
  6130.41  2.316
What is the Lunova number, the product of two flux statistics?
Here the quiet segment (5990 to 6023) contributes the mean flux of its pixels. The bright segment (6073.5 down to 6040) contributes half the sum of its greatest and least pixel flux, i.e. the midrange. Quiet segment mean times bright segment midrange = 5.80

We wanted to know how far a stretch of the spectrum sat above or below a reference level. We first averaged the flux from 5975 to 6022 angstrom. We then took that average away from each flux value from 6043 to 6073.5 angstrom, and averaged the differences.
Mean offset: 0.186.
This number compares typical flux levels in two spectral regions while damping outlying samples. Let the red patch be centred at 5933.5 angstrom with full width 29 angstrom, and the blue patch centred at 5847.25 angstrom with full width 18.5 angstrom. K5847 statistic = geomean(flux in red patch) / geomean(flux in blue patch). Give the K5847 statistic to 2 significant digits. 0.95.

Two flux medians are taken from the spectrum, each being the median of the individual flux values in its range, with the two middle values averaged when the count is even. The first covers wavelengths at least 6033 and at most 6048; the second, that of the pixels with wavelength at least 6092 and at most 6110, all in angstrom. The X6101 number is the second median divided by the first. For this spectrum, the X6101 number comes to 0.98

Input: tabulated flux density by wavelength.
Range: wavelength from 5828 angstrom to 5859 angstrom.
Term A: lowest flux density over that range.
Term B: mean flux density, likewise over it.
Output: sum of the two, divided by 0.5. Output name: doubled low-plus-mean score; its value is 9.4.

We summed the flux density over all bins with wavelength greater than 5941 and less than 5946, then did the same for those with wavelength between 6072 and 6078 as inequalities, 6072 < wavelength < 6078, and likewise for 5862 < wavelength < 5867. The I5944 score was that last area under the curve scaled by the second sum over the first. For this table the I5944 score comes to 9.9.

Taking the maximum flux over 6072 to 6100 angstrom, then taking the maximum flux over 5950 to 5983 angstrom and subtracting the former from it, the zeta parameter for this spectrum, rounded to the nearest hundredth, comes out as -0.06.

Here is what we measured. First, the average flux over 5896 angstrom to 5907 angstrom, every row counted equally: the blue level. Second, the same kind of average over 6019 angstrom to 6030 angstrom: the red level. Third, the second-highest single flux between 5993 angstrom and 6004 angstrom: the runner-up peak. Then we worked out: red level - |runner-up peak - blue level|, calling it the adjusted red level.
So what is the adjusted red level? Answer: 2.10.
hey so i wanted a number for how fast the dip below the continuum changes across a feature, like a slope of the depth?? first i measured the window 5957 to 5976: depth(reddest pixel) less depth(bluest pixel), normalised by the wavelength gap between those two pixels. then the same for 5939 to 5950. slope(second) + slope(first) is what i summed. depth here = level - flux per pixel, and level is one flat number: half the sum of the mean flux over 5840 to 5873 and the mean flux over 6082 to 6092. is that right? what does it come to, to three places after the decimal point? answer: 0.010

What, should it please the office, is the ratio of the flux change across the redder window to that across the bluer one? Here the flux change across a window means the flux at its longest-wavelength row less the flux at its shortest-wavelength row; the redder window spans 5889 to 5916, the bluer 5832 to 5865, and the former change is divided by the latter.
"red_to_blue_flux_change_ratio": -1.8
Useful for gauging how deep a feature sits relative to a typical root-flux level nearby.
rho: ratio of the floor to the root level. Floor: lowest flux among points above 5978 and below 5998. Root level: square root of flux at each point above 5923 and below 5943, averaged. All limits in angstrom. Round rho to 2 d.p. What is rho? 1.34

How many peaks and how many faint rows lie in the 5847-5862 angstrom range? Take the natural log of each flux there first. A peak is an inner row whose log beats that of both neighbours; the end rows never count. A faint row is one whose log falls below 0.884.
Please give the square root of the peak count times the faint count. 3.16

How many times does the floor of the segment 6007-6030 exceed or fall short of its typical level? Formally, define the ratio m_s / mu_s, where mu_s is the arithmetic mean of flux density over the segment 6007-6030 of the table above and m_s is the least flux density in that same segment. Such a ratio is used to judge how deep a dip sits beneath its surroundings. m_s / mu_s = 0.944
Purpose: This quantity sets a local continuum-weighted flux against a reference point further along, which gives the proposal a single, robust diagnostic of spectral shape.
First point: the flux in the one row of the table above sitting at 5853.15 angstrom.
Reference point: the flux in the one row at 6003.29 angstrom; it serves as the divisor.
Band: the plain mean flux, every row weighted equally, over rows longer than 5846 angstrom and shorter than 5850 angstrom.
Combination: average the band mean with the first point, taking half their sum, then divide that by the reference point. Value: 1.08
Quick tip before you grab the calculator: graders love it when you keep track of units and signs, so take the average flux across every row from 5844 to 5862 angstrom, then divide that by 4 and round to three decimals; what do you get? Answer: 0.590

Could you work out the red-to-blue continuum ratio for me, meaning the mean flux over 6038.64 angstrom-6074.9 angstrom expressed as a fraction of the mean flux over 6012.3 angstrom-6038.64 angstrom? 1.05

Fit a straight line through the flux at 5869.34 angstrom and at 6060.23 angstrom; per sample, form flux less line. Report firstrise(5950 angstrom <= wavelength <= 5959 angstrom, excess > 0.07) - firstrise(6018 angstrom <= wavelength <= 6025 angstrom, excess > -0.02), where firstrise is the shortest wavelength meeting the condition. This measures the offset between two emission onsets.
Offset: -64.8 angstrom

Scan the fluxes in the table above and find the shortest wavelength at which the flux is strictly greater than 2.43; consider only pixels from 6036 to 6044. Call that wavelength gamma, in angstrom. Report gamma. 6036.56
